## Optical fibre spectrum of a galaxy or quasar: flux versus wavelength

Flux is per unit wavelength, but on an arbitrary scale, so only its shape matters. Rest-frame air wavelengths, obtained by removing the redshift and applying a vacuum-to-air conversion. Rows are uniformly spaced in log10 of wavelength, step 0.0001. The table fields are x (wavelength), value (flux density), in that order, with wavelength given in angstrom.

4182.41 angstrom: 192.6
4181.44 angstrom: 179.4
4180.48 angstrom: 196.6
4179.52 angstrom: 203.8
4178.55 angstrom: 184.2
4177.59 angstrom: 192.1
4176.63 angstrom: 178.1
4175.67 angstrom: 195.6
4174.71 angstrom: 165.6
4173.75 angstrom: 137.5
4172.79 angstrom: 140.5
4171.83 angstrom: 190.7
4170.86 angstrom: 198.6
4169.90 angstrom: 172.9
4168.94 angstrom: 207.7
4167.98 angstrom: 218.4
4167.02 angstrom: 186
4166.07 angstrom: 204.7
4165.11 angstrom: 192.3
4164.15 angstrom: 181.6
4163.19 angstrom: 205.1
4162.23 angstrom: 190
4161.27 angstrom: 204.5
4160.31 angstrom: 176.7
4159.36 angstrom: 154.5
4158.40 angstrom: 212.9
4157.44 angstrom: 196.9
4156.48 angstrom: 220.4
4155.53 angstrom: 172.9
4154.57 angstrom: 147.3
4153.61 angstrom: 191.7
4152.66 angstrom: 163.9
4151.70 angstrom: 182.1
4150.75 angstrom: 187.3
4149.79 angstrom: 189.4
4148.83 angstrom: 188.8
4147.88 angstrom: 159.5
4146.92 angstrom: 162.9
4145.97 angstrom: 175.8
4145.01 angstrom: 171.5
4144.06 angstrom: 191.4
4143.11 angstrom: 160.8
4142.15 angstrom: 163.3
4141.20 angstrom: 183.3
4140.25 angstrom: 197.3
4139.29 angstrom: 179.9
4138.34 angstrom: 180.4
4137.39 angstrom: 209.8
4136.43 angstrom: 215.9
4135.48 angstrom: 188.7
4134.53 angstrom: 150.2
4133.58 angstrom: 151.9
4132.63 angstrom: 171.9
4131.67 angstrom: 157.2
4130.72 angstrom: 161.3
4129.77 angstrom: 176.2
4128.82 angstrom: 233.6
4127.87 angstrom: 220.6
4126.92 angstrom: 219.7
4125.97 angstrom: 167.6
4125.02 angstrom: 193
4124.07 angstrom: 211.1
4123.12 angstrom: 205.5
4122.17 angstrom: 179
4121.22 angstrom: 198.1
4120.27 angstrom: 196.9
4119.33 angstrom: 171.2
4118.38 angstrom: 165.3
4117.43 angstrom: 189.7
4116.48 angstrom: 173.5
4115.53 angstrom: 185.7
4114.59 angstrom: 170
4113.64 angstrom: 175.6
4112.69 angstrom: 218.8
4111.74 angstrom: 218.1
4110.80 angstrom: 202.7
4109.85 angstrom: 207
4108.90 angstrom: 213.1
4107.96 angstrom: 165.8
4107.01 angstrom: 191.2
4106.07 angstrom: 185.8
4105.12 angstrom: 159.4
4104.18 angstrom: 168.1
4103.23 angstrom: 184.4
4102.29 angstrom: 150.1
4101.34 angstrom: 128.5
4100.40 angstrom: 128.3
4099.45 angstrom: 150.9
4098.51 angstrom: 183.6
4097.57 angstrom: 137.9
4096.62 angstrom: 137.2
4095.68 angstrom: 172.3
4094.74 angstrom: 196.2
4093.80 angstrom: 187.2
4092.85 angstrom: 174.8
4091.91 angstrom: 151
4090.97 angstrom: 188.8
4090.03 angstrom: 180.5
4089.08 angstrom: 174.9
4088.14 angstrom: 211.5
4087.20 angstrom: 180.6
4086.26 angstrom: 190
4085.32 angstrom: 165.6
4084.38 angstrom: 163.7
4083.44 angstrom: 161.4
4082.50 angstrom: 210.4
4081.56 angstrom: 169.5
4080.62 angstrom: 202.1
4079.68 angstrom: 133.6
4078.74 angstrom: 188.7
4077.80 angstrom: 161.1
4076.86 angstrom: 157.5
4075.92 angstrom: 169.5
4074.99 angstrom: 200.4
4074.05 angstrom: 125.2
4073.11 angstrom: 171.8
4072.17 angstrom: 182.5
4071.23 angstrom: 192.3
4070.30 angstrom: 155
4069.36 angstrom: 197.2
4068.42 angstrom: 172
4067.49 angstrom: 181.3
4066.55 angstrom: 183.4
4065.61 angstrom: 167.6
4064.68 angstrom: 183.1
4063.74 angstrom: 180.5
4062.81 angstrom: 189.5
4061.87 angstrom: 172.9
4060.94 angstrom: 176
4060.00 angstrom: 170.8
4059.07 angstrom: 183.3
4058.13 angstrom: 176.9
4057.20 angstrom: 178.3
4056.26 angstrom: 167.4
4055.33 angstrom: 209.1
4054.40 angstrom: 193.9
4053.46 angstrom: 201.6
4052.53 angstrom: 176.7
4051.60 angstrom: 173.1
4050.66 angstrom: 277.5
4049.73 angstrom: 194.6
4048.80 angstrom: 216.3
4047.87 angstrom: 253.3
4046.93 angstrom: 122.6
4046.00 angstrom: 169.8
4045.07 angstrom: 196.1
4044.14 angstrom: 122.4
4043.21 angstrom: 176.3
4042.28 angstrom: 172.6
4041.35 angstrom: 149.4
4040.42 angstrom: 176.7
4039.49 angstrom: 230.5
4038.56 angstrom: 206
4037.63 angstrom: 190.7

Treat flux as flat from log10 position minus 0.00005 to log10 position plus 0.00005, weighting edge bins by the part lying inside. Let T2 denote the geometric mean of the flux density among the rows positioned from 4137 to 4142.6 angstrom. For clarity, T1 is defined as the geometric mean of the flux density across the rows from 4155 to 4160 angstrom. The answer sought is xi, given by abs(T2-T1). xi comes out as 5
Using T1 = 190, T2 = 185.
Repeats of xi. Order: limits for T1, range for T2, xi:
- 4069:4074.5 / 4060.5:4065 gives 12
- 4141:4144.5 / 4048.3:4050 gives 31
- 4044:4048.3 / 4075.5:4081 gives 1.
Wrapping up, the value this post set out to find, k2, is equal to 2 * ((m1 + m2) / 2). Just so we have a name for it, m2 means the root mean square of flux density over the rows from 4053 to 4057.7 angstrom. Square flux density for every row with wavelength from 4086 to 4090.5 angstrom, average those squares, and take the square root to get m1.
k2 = 379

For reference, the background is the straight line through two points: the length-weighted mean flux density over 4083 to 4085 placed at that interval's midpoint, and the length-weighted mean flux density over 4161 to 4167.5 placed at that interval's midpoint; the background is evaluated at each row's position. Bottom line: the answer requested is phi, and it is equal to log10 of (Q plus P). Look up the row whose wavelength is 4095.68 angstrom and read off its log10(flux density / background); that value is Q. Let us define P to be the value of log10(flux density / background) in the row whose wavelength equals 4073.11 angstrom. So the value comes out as -1.33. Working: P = 0.03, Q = 0.01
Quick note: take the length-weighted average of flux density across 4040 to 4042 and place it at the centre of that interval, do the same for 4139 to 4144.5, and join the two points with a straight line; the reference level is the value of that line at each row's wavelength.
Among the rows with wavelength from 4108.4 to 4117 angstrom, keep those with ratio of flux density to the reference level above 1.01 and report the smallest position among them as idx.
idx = 4108.90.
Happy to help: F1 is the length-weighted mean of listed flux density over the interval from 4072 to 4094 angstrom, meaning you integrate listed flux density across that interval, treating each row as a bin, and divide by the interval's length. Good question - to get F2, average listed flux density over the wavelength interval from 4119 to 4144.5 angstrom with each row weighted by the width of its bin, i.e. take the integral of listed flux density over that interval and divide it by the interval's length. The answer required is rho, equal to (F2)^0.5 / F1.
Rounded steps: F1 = 175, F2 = 187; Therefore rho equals 0.078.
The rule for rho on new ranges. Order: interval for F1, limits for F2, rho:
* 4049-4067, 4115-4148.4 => 0.072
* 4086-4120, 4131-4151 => 0.075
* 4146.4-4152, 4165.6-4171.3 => 0.079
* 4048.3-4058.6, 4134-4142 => 0.069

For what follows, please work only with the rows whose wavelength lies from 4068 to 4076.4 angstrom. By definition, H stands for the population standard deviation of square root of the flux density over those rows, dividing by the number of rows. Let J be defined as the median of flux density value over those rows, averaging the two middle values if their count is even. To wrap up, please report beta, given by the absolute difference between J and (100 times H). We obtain 85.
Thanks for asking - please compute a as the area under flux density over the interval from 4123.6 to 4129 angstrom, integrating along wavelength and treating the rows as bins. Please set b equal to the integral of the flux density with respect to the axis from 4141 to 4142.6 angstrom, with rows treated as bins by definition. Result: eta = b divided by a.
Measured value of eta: 0.25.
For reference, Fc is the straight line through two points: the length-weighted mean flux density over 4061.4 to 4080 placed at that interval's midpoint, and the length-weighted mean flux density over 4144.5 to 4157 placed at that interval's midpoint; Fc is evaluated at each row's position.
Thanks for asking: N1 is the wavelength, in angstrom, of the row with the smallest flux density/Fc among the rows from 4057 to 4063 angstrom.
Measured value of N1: 4060.00 angstrom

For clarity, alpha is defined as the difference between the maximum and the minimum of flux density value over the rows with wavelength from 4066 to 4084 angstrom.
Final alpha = 85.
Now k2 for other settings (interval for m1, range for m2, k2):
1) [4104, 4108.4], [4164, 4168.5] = 372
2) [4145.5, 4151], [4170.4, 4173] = 356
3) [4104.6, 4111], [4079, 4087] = 366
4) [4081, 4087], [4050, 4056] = 386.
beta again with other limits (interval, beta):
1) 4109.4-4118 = 126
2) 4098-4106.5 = 74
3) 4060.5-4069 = 156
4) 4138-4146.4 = 138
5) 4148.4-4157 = 116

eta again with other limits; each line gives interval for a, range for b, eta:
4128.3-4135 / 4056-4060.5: 0.68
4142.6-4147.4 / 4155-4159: 0.96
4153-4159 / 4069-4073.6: 0.73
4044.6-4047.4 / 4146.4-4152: 2.19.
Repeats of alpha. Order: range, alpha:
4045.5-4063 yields 155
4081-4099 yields 74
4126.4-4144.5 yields 83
